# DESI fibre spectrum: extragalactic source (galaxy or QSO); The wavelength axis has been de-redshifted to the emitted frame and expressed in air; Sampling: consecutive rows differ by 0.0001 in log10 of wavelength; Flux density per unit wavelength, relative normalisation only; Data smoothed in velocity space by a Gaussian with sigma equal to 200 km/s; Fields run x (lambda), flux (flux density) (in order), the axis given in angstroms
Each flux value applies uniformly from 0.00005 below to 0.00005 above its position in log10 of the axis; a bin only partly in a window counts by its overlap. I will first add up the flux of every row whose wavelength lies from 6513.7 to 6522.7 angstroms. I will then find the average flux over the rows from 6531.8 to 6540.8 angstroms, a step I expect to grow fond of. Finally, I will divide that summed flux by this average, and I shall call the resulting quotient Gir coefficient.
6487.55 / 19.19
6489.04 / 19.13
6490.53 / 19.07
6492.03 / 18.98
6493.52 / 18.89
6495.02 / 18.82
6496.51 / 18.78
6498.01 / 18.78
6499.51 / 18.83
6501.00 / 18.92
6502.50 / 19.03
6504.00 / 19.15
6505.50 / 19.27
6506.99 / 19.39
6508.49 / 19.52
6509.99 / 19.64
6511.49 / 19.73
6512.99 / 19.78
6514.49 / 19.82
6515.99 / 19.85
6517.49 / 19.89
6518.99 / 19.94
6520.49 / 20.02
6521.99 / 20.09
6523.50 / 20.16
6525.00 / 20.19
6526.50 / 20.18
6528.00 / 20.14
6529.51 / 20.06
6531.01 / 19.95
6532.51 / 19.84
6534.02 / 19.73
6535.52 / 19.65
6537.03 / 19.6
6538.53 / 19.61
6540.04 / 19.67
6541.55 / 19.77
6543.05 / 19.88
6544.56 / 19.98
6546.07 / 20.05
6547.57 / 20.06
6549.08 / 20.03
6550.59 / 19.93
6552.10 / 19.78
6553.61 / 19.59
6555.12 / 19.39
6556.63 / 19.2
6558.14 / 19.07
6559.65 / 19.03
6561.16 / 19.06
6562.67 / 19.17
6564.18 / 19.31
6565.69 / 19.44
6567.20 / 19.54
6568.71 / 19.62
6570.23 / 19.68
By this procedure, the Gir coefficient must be 6.08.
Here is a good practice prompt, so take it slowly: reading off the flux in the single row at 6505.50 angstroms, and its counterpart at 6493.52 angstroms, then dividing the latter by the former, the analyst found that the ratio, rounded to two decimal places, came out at 0.98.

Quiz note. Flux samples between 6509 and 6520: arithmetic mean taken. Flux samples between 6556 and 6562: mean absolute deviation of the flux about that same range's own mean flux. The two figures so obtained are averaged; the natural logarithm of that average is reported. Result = 2.30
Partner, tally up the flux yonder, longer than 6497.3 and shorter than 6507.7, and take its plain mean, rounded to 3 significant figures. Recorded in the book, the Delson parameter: 19.1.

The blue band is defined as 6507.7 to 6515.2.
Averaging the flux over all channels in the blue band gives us 19.7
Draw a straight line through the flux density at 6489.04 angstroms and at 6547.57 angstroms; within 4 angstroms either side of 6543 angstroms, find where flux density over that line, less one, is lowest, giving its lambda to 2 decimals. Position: 6540.04 angstroms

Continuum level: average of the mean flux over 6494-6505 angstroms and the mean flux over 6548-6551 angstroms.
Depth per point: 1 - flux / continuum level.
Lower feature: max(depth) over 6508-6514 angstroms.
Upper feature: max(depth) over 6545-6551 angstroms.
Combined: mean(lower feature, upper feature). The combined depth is -0.015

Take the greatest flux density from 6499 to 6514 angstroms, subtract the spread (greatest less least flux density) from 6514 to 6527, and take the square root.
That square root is 4.406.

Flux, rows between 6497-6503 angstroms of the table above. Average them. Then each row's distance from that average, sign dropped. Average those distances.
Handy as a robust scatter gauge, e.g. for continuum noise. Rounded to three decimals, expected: 0.085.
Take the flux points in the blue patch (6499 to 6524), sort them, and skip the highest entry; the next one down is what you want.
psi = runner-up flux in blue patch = 20.09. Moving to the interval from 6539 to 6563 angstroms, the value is 20.05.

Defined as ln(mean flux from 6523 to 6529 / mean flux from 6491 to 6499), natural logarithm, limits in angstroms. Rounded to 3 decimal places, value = 0.068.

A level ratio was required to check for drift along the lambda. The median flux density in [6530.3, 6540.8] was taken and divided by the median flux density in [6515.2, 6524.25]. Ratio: 0.98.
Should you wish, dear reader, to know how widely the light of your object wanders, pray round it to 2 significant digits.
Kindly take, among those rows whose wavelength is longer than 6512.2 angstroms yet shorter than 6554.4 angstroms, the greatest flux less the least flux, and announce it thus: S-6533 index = 0.60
